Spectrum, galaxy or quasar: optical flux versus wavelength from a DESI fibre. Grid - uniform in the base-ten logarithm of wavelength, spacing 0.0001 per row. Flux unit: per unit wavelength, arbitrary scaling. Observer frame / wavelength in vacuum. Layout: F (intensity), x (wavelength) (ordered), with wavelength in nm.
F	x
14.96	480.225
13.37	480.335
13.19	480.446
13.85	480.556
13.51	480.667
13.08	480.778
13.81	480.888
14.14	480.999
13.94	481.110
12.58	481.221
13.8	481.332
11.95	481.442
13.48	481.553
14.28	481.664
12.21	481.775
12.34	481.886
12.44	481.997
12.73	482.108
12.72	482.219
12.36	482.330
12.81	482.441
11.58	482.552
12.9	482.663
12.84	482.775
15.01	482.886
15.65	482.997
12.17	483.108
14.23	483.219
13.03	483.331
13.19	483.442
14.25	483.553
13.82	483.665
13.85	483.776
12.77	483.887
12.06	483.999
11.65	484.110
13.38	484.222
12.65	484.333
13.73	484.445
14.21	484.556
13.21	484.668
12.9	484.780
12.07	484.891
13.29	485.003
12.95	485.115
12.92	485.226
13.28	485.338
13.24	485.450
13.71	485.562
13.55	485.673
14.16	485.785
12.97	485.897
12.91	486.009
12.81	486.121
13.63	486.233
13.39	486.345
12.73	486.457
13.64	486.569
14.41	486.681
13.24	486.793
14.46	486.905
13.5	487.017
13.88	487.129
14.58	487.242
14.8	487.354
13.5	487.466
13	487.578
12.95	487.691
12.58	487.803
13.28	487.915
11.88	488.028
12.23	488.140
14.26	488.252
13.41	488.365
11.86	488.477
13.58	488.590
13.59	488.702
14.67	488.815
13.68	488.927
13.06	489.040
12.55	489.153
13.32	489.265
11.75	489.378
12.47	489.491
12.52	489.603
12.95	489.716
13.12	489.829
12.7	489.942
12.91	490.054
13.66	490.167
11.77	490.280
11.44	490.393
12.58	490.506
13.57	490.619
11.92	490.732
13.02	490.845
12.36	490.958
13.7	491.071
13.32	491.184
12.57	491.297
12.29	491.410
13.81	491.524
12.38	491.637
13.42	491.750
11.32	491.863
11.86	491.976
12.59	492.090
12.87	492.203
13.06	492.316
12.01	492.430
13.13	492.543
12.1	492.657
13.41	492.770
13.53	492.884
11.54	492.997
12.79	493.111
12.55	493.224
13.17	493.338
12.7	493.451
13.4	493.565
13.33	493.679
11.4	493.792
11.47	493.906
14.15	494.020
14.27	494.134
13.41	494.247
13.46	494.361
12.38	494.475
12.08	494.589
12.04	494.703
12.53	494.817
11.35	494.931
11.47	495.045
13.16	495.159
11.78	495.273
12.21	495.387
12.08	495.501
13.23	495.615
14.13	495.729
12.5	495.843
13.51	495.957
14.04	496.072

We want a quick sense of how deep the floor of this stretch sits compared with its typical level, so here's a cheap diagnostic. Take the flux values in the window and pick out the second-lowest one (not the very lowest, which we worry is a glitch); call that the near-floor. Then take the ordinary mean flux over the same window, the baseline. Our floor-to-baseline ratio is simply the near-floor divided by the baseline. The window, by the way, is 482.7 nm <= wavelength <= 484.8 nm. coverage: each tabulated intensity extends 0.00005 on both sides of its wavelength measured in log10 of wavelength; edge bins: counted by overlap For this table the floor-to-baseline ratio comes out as 0.900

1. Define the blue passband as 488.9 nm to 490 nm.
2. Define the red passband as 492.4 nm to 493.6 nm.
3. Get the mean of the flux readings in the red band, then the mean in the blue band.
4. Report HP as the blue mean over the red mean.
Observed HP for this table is 1.00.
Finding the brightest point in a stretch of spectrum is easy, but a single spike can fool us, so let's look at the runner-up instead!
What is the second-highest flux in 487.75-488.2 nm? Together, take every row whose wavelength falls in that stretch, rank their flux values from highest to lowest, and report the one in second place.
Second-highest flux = 12.58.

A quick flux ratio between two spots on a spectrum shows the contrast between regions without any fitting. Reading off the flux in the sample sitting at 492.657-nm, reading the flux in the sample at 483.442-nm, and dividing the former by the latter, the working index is 0.92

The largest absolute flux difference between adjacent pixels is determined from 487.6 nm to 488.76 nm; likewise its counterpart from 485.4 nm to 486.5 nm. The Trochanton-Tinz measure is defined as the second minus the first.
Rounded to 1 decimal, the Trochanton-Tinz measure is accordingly -0.8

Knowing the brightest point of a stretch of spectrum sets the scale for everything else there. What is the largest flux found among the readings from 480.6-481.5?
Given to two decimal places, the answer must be 14.14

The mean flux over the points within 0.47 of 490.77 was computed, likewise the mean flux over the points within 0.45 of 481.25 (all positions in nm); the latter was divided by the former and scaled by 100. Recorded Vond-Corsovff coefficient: 106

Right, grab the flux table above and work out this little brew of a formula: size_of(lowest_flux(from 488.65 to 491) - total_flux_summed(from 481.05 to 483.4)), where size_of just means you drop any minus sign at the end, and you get 264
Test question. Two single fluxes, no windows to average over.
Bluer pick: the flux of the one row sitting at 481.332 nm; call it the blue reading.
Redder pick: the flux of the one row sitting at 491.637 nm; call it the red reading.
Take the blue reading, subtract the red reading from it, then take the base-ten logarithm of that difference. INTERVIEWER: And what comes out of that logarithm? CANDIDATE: 0.15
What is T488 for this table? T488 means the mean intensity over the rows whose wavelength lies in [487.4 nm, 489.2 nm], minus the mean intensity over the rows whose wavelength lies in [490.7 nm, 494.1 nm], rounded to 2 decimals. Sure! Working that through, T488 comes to 0.42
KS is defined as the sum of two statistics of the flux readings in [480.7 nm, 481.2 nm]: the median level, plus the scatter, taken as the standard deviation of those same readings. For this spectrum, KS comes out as 14.3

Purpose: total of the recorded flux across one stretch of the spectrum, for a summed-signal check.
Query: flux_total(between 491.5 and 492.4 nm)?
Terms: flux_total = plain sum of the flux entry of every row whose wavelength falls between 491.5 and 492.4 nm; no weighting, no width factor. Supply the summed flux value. 101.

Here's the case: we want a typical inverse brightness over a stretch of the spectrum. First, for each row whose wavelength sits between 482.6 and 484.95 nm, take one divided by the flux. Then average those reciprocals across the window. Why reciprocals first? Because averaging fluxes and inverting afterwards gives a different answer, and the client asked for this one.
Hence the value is 0.076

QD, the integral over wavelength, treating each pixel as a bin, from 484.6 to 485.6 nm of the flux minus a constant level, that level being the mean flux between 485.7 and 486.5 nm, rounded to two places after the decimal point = -0.17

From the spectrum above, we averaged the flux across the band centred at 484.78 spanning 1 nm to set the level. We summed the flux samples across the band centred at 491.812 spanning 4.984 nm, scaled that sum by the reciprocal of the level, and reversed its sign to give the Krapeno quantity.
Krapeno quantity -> -43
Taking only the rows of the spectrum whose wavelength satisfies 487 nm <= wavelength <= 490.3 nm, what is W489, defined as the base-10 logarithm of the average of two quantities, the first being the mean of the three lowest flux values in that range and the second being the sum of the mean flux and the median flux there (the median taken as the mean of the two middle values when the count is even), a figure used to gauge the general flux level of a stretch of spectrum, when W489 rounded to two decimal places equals 1.28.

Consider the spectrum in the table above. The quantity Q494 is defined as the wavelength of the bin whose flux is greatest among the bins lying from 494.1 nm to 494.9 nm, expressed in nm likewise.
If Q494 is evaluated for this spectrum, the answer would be 494.134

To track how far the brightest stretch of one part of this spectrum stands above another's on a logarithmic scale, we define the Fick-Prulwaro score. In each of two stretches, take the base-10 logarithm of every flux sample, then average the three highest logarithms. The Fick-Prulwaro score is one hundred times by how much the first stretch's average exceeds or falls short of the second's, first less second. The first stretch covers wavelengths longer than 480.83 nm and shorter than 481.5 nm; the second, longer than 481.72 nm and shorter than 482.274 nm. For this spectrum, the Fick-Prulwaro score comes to 4.4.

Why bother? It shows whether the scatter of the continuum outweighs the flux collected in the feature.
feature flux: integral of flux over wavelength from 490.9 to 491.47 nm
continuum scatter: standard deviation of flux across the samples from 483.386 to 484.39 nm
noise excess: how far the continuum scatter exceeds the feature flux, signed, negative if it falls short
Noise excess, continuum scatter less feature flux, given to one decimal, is -6.5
